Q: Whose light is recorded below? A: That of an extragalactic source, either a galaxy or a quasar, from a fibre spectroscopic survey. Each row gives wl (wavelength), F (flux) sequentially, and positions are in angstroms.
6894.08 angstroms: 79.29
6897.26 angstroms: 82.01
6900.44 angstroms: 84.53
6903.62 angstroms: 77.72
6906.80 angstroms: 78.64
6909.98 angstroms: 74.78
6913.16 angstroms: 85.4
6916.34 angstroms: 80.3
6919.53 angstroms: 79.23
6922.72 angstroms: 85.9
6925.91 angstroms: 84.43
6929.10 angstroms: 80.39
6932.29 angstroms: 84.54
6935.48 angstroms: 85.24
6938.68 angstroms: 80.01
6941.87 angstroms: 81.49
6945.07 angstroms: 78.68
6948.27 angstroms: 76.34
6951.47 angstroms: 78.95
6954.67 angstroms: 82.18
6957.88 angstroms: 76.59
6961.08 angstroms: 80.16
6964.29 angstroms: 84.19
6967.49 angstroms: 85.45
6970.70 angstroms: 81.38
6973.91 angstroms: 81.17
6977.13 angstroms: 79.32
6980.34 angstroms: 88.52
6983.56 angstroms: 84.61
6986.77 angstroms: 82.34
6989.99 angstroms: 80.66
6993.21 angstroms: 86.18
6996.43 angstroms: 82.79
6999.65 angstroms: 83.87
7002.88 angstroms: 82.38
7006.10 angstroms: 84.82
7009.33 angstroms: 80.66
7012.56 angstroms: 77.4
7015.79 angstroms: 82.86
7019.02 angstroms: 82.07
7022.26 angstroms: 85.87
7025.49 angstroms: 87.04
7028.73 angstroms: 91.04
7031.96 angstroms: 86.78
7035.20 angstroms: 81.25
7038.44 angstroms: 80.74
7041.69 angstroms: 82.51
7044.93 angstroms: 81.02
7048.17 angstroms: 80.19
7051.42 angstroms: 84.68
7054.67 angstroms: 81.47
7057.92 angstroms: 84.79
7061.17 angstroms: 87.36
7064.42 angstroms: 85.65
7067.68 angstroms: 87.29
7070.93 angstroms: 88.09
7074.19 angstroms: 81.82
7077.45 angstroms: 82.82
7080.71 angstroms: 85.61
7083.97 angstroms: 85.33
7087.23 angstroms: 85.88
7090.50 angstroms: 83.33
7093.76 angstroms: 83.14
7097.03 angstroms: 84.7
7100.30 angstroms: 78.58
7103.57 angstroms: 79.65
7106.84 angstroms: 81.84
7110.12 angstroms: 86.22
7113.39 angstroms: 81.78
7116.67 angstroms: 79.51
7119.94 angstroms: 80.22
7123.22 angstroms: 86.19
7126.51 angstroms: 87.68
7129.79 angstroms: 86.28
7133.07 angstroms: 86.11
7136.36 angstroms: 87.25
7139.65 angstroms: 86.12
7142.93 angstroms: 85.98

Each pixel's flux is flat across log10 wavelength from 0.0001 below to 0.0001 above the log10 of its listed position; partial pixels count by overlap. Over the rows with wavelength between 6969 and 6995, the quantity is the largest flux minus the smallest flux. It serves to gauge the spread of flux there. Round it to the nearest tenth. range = 9.2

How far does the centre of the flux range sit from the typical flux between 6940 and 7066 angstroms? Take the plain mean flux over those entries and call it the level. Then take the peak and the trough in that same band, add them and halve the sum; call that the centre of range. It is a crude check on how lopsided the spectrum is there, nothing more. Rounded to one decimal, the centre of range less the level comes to 1.0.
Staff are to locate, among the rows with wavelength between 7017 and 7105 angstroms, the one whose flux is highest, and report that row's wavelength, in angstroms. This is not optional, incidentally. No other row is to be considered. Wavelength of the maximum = 7028.73 angstroms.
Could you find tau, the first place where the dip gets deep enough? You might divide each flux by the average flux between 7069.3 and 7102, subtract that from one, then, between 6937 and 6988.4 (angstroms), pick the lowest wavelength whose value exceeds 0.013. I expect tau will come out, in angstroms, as 6938.68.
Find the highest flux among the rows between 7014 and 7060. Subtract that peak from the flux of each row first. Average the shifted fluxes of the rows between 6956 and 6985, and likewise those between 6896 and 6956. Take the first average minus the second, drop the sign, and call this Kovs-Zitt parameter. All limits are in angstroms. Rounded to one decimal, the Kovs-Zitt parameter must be 1.3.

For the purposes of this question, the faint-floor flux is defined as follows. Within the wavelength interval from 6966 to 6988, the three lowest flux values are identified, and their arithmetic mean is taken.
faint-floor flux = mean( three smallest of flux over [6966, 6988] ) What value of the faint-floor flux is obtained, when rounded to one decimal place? 80.6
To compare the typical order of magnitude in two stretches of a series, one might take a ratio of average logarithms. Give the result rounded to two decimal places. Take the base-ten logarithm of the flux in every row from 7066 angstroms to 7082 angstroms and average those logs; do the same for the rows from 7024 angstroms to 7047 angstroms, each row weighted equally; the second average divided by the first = 1.00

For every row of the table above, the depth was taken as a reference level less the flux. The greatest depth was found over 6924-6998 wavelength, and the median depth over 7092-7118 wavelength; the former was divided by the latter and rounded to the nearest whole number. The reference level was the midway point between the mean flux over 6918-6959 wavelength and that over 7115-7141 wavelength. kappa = 6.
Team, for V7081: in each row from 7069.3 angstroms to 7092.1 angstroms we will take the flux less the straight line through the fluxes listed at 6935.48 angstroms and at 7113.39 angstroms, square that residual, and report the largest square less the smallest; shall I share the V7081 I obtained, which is 30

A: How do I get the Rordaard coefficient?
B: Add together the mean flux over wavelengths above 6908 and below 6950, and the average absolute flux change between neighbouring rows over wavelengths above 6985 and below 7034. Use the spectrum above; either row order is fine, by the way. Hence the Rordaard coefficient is 84.3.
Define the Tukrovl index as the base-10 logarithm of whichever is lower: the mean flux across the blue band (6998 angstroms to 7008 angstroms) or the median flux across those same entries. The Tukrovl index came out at 1.92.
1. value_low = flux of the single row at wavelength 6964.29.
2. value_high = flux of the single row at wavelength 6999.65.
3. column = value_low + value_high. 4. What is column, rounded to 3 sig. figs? 168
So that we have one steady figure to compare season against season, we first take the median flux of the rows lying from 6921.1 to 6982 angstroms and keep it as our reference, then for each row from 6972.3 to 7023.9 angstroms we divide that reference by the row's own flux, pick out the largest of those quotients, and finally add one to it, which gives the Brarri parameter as 2.05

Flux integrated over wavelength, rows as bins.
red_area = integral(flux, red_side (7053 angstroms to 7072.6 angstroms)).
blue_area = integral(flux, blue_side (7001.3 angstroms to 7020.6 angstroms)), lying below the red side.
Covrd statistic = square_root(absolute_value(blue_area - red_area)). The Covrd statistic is 10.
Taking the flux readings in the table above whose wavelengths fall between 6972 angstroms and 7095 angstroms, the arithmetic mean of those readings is 83.8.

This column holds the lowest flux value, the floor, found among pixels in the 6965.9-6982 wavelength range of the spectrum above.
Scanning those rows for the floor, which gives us 79.32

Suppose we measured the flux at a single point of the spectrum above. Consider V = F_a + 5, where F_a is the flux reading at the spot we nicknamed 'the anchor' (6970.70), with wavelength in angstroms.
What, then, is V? 86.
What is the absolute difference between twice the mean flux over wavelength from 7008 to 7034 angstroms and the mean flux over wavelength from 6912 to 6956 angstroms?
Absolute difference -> 86.8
